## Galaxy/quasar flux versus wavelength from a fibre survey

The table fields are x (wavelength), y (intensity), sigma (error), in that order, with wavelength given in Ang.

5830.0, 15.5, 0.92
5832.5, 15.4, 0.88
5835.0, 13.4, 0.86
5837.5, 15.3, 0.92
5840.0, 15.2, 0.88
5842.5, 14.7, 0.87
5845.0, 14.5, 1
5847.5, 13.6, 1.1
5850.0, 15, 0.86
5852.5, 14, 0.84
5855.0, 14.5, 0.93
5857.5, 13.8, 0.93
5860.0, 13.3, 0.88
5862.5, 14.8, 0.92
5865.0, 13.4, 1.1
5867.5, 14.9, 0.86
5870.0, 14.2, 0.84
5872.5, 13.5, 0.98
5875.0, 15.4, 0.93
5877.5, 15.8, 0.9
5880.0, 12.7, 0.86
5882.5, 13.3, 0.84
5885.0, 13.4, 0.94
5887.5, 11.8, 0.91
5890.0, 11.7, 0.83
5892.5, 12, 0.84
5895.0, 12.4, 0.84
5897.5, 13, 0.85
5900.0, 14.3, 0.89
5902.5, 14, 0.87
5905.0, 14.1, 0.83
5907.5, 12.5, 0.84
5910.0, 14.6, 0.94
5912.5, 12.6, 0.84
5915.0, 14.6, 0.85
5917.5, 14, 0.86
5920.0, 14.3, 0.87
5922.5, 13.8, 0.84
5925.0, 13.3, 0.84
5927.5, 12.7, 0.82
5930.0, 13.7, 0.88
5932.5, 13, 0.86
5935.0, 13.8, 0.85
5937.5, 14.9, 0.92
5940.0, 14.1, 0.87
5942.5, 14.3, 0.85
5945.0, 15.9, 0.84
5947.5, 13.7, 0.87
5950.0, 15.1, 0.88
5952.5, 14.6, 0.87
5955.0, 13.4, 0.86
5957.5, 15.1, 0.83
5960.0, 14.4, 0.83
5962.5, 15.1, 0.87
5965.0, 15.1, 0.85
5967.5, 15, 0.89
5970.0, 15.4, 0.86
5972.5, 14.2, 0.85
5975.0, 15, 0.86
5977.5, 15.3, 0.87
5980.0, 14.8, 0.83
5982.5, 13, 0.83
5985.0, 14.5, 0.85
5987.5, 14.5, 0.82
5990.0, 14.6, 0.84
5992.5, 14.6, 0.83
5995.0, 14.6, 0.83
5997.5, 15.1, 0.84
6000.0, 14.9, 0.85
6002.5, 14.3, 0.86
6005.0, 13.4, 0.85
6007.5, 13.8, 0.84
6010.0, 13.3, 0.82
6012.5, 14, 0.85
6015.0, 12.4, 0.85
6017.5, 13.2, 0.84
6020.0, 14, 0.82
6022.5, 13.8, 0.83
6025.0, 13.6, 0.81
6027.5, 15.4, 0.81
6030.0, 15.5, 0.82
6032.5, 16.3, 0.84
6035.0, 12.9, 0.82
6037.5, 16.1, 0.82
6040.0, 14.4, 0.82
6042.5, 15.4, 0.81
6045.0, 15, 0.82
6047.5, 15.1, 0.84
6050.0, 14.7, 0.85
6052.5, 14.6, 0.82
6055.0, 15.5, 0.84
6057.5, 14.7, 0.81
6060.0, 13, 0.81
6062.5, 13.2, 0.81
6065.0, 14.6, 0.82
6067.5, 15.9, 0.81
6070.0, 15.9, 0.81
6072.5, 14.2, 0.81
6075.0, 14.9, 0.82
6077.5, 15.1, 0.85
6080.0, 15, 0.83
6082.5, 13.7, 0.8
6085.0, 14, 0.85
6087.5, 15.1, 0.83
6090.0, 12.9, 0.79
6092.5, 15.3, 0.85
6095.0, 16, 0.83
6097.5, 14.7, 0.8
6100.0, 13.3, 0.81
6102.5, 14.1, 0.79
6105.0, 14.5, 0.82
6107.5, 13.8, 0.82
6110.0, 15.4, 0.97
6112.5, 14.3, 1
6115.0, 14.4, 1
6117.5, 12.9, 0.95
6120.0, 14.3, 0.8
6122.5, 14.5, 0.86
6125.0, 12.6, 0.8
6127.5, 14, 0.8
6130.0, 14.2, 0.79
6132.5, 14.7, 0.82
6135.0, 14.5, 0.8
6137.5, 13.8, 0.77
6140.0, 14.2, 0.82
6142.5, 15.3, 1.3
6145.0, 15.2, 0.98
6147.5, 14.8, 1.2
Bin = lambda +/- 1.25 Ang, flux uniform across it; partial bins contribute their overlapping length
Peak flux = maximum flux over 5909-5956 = 15.9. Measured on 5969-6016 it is 15.4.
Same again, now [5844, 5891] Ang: 15.8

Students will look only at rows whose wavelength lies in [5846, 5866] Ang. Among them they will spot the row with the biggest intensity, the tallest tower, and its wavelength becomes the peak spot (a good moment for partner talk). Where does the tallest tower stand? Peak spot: 5850.0 Ang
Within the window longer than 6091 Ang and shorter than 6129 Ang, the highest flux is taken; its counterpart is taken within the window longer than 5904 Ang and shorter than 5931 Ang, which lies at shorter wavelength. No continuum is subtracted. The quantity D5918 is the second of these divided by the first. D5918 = 0.91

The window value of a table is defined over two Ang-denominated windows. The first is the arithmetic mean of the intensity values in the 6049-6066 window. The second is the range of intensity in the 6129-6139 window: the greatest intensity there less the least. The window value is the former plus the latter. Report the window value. 15.2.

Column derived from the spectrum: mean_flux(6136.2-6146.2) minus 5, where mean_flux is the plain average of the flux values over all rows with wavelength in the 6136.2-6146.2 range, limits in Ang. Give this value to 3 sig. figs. 9.62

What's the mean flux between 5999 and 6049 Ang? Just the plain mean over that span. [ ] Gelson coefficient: 14.3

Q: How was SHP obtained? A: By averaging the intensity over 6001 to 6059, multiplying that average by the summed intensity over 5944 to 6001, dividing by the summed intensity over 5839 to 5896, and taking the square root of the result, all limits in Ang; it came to 3.913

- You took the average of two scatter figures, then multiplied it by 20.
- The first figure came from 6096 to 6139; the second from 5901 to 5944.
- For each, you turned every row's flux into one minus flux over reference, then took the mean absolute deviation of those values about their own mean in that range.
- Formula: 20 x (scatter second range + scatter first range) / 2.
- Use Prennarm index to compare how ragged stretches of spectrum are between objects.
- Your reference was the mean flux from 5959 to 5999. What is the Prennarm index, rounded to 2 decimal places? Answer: 0.74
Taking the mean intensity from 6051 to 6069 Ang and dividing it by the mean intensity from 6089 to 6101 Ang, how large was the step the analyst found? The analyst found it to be 1.00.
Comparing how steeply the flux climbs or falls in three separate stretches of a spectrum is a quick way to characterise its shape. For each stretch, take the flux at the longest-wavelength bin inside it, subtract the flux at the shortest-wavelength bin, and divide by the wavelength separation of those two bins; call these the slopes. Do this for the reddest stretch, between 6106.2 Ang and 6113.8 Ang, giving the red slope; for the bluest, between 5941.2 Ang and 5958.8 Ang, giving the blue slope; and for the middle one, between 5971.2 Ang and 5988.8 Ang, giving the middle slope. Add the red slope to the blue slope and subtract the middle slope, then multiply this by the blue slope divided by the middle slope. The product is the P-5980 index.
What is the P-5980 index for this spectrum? 0.36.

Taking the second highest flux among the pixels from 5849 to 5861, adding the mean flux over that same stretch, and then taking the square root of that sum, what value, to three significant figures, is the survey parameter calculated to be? 5.35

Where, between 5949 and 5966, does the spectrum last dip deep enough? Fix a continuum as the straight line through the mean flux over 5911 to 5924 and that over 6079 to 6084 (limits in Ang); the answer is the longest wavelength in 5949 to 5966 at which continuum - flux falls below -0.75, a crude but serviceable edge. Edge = 5965.0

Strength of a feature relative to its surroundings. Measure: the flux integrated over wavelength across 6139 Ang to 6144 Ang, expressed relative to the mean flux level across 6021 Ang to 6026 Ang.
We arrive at 5.4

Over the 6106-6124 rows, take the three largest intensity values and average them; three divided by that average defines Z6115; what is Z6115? 0.203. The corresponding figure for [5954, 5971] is 0.197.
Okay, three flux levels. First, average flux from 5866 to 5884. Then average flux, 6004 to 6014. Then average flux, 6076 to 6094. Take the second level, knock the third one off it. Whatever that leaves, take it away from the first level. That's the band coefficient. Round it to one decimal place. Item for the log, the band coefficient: 15.1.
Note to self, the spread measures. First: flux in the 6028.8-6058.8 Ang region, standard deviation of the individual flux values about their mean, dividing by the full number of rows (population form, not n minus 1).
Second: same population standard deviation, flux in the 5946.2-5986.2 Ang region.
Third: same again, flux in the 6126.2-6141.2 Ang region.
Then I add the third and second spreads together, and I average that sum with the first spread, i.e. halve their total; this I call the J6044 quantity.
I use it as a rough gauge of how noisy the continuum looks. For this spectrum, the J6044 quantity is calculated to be 0.92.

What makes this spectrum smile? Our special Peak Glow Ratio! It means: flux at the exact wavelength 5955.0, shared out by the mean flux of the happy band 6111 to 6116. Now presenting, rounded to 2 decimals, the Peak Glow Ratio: 0.93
